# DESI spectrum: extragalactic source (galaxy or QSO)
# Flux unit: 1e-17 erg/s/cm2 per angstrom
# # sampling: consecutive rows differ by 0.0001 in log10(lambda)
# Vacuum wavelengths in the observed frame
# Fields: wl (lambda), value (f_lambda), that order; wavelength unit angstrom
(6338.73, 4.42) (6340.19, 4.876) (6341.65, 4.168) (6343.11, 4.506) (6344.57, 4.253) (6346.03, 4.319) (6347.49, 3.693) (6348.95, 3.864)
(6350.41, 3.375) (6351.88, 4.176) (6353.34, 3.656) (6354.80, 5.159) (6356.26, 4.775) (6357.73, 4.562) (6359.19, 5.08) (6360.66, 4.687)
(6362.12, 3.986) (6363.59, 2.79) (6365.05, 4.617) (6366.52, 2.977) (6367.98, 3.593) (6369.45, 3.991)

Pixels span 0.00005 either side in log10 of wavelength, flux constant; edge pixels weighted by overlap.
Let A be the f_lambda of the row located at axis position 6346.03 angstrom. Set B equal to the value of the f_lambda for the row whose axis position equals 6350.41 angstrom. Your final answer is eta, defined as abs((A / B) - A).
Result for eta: 3.0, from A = 4.319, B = 3.375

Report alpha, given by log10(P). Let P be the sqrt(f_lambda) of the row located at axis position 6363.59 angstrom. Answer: 0.223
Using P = 1.7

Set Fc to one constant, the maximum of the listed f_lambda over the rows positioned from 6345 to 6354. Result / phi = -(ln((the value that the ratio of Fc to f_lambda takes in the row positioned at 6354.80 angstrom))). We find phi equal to 0.18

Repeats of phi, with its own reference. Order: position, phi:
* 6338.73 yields 0.02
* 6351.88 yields -0.03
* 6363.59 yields -0.44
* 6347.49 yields -0.16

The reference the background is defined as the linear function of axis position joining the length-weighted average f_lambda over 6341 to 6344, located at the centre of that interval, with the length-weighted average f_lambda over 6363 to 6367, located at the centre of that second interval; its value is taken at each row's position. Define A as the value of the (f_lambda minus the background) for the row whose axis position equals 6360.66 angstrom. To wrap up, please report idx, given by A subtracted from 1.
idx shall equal 0.0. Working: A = 1.0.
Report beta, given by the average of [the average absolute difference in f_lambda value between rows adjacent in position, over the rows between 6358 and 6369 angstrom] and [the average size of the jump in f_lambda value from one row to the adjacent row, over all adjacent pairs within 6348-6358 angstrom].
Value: 0.86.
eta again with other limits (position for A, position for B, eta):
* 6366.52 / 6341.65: 2.3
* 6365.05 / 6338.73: 3.6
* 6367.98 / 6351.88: 2.7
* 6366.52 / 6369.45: 2.2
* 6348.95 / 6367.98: 2.8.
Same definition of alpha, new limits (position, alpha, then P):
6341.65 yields 0.310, 2.0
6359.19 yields 0.353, 2.3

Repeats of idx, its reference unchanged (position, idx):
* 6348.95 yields 1.2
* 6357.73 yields 0.2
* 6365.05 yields -0.1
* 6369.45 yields 0.4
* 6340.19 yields 0.5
